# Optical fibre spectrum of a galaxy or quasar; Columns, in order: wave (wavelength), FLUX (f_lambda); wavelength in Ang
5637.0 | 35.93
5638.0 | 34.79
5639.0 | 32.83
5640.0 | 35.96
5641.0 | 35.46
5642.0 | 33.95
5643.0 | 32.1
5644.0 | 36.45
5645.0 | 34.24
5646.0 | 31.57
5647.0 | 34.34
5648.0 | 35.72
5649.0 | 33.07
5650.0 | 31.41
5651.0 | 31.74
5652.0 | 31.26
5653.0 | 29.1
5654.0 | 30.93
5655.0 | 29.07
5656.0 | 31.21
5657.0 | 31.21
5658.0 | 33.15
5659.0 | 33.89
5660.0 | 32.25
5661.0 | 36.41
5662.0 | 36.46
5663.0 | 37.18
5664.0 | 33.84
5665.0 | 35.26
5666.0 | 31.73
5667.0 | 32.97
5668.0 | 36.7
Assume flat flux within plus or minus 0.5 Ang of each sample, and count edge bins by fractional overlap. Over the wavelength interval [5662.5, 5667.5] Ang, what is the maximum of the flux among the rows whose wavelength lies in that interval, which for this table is 37.18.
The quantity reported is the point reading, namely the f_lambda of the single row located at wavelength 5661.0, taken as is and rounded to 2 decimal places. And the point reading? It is 36.41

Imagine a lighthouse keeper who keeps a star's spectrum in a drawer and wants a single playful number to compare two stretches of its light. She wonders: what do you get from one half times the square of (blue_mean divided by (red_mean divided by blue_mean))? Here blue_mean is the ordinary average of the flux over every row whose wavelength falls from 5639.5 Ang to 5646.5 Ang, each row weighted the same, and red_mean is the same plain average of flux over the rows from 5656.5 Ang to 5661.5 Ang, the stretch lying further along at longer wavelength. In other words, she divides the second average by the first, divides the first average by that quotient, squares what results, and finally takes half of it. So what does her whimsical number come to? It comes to 617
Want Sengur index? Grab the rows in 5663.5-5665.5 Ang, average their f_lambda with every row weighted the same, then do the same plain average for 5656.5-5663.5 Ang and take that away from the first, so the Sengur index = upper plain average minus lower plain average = 0.2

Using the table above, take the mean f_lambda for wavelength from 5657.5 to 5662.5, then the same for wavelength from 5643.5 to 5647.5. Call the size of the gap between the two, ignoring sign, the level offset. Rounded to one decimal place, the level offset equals 0.3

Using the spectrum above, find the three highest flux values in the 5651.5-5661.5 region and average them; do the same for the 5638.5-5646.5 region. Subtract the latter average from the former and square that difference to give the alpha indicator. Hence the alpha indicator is 2.2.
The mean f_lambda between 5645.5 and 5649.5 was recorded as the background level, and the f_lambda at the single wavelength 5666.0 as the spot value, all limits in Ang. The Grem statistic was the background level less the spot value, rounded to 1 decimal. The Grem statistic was 1.9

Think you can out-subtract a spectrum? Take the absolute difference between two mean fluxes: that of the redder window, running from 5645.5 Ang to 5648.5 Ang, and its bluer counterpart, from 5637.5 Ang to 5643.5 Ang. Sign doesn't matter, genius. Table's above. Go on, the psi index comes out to 0.3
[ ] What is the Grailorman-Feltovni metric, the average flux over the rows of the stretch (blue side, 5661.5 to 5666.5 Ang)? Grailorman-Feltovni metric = 34.9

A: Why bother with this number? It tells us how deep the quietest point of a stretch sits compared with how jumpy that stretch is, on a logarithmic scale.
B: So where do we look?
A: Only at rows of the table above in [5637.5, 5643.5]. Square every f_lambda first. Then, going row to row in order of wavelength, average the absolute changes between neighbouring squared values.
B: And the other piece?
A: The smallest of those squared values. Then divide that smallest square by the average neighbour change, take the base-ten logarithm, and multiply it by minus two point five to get -2.32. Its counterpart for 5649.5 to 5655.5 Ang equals -2.55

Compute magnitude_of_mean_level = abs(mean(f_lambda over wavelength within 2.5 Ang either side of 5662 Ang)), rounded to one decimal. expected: 35.2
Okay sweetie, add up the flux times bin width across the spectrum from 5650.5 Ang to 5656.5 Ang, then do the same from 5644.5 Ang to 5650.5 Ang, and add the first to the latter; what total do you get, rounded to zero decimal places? 384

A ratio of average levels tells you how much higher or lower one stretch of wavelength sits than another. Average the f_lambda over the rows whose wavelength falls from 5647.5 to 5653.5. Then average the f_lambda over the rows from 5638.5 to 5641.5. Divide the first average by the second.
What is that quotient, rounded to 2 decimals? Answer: 0.92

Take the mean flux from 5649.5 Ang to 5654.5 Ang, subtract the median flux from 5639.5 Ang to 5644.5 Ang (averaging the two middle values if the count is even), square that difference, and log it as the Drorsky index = 21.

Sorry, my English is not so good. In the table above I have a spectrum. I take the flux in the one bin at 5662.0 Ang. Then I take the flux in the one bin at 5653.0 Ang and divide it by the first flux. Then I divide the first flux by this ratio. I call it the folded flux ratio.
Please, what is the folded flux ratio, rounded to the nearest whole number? 46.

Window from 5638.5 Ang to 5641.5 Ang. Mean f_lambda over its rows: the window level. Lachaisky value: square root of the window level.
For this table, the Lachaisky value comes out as 5.89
